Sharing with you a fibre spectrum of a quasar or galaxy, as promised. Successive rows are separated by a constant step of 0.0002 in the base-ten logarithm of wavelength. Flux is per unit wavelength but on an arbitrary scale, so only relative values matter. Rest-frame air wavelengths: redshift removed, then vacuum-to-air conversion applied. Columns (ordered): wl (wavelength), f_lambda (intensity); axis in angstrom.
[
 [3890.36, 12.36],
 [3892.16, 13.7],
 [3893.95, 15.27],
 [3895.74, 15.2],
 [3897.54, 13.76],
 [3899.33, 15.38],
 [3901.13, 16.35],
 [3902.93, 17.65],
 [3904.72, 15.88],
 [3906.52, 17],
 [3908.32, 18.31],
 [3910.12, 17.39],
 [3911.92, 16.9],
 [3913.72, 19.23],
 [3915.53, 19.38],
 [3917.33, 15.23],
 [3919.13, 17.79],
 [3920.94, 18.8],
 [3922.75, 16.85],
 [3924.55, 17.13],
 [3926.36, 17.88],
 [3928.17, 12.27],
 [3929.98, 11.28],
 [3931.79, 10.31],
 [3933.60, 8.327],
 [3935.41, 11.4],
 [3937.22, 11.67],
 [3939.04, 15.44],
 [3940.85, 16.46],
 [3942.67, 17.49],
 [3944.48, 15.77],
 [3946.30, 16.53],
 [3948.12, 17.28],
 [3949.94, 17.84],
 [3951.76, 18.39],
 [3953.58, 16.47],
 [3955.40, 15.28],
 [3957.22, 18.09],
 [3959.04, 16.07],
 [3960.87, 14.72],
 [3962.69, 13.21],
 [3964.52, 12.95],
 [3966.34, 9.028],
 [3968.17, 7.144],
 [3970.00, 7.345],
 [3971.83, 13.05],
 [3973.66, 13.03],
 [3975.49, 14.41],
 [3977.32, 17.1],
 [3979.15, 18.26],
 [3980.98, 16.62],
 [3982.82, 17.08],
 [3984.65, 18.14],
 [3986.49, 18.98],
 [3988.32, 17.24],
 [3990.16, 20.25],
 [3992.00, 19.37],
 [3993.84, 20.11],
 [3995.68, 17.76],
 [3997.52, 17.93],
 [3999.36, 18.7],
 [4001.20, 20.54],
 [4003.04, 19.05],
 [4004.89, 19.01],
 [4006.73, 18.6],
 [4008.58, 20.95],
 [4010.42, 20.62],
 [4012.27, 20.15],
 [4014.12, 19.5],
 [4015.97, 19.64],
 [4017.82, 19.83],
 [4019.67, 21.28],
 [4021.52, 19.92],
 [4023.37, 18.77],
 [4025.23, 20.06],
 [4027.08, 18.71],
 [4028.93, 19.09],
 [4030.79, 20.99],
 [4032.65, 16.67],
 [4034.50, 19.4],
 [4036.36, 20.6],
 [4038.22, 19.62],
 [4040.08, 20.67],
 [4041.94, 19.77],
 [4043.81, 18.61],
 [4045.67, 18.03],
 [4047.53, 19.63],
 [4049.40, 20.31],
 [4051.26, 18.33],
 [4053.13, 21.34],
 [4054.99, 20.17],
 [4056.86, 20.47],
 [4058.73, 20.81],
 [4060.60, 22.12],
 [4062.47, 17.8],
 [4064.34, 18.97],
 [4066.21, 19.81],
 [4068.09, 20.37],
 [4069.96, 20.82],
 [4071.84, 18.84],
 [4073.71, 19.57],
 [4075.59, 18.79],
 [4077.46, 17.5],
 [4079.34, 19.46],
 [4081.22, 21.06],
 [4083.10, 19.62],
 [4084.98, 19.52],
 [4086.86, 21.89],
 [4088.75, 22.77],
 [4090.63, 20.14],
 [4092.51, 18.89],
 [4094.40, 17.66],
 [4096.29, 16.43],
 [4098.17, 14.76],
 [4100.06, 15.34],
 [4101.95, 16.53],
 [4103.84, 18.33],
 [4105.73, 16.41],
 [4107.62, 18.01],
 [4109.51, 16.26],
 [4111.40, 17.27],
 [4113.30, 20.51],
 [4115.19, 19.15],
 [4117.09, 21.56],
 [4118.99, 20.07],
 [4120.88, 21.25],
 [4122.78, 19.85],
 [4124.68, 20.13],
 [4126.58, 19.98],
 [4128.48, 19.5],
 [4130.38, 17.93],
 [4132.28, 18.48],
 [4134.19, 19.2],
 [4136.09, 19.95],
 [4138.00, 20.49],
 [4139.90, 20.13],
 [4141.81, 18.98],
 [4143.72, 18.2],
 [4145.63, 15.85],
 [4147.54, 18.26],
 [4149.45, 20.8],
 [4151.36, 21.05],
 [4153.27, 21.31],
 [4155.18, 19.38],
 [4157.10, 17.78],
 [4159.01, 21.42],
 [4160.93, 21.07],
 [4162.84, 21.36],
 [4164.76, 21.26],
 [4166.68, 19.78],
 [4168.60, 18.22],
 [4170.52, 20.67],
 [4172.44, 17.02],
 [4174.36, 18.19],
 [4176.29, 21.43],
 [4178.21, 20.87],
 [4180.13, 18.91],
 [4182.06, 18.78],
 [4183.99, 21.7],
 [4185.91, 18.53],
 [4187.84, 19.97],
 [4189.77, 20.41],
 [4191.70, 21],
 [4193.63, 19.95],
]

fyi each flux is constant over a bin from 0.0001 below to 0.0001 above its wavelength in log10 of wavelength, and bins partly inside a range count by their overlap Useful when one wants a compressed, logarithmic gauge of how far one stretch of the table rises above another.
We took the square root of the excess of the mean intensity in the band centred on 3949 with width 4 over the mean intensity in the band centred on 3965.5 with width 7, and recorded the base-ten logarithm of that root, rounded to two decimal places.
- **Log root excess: 0.42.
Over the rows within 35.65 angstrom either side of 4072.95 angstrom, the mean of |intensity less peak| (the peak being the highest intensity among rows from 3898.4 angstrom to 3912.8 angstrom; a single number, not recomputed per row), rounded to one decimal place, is 1.6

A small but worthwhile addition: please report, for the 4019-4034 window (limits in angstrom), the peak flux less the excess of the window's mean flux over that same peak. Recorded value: 23.1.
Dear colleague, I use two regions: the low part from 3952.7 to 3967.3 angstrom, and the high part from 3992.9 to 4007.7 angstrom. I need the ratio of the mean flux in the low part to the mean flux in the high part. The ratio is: 0.76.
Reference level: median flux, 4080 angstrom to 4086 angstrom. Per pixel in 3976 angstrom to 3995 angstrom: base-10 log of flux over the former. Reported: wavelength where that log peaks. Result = 3990.16 angstrom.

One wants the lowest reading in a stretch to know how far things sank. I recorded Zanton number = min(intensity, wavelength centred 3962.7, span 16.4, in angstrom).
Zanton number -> 7.144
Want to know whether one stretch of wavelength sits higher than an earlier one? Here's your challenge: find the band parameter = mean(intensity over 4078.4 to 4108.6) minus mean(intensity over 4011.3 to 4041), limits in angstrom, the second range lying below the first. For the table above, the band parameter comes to -1.1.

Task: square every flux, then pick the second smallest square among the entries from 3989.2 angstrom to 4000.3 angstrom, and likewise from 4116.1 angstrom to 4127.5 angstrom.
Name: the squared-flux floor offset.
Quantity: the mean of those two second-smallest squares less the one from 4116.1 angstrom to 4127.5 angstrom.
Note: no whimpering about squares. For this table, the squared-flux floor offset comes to -39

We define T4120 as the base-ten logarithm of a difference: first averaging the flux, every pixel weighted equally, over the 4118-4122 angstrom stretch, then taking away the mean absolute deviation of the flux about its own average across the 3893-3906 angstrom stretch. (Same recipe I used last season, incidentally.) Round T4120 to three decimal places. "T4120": 1.297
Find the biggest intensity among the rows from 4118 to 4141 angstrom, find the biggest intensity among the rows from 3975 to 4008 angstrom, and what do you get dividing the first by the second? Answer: 1.03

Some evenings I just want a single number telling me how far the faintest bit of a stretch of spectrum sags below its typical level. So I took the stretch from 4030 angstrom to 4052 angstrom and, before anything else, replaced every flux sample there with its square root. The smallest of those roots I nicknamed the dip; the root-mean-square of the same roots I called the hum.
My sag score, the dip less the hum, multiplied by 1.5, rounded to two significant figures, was -0.48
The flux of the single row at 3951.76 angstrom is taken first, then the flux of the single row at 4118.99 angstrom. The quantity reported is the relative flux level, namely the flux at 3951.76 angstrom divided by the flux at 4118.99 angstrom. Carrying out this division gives 0.92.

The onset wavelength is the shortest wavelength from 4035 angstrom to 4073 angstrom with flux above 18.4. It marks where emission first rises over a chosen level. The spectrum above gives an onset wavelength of 4036.36 angstrom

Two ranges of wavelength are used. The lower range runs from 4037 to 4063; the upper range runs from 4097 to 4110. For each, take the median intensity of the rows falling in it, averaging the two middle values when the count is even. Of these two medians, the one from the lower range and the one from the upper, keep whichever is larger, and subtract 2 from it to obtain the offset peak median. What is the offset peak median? 18.0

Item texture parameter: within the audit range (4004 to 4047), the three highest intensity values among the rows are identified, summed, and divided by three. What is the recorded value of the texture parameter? 21.1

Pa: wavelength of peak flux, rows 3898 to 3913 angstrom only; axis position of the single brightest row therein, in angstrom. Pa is 3908.32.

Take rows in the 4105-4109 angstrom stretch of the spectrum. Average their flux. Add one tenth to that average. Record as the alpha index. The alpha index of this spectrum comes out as 17.3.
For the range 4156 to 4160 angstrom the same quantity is 19.7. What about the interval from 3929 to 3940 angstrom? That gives 11.5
